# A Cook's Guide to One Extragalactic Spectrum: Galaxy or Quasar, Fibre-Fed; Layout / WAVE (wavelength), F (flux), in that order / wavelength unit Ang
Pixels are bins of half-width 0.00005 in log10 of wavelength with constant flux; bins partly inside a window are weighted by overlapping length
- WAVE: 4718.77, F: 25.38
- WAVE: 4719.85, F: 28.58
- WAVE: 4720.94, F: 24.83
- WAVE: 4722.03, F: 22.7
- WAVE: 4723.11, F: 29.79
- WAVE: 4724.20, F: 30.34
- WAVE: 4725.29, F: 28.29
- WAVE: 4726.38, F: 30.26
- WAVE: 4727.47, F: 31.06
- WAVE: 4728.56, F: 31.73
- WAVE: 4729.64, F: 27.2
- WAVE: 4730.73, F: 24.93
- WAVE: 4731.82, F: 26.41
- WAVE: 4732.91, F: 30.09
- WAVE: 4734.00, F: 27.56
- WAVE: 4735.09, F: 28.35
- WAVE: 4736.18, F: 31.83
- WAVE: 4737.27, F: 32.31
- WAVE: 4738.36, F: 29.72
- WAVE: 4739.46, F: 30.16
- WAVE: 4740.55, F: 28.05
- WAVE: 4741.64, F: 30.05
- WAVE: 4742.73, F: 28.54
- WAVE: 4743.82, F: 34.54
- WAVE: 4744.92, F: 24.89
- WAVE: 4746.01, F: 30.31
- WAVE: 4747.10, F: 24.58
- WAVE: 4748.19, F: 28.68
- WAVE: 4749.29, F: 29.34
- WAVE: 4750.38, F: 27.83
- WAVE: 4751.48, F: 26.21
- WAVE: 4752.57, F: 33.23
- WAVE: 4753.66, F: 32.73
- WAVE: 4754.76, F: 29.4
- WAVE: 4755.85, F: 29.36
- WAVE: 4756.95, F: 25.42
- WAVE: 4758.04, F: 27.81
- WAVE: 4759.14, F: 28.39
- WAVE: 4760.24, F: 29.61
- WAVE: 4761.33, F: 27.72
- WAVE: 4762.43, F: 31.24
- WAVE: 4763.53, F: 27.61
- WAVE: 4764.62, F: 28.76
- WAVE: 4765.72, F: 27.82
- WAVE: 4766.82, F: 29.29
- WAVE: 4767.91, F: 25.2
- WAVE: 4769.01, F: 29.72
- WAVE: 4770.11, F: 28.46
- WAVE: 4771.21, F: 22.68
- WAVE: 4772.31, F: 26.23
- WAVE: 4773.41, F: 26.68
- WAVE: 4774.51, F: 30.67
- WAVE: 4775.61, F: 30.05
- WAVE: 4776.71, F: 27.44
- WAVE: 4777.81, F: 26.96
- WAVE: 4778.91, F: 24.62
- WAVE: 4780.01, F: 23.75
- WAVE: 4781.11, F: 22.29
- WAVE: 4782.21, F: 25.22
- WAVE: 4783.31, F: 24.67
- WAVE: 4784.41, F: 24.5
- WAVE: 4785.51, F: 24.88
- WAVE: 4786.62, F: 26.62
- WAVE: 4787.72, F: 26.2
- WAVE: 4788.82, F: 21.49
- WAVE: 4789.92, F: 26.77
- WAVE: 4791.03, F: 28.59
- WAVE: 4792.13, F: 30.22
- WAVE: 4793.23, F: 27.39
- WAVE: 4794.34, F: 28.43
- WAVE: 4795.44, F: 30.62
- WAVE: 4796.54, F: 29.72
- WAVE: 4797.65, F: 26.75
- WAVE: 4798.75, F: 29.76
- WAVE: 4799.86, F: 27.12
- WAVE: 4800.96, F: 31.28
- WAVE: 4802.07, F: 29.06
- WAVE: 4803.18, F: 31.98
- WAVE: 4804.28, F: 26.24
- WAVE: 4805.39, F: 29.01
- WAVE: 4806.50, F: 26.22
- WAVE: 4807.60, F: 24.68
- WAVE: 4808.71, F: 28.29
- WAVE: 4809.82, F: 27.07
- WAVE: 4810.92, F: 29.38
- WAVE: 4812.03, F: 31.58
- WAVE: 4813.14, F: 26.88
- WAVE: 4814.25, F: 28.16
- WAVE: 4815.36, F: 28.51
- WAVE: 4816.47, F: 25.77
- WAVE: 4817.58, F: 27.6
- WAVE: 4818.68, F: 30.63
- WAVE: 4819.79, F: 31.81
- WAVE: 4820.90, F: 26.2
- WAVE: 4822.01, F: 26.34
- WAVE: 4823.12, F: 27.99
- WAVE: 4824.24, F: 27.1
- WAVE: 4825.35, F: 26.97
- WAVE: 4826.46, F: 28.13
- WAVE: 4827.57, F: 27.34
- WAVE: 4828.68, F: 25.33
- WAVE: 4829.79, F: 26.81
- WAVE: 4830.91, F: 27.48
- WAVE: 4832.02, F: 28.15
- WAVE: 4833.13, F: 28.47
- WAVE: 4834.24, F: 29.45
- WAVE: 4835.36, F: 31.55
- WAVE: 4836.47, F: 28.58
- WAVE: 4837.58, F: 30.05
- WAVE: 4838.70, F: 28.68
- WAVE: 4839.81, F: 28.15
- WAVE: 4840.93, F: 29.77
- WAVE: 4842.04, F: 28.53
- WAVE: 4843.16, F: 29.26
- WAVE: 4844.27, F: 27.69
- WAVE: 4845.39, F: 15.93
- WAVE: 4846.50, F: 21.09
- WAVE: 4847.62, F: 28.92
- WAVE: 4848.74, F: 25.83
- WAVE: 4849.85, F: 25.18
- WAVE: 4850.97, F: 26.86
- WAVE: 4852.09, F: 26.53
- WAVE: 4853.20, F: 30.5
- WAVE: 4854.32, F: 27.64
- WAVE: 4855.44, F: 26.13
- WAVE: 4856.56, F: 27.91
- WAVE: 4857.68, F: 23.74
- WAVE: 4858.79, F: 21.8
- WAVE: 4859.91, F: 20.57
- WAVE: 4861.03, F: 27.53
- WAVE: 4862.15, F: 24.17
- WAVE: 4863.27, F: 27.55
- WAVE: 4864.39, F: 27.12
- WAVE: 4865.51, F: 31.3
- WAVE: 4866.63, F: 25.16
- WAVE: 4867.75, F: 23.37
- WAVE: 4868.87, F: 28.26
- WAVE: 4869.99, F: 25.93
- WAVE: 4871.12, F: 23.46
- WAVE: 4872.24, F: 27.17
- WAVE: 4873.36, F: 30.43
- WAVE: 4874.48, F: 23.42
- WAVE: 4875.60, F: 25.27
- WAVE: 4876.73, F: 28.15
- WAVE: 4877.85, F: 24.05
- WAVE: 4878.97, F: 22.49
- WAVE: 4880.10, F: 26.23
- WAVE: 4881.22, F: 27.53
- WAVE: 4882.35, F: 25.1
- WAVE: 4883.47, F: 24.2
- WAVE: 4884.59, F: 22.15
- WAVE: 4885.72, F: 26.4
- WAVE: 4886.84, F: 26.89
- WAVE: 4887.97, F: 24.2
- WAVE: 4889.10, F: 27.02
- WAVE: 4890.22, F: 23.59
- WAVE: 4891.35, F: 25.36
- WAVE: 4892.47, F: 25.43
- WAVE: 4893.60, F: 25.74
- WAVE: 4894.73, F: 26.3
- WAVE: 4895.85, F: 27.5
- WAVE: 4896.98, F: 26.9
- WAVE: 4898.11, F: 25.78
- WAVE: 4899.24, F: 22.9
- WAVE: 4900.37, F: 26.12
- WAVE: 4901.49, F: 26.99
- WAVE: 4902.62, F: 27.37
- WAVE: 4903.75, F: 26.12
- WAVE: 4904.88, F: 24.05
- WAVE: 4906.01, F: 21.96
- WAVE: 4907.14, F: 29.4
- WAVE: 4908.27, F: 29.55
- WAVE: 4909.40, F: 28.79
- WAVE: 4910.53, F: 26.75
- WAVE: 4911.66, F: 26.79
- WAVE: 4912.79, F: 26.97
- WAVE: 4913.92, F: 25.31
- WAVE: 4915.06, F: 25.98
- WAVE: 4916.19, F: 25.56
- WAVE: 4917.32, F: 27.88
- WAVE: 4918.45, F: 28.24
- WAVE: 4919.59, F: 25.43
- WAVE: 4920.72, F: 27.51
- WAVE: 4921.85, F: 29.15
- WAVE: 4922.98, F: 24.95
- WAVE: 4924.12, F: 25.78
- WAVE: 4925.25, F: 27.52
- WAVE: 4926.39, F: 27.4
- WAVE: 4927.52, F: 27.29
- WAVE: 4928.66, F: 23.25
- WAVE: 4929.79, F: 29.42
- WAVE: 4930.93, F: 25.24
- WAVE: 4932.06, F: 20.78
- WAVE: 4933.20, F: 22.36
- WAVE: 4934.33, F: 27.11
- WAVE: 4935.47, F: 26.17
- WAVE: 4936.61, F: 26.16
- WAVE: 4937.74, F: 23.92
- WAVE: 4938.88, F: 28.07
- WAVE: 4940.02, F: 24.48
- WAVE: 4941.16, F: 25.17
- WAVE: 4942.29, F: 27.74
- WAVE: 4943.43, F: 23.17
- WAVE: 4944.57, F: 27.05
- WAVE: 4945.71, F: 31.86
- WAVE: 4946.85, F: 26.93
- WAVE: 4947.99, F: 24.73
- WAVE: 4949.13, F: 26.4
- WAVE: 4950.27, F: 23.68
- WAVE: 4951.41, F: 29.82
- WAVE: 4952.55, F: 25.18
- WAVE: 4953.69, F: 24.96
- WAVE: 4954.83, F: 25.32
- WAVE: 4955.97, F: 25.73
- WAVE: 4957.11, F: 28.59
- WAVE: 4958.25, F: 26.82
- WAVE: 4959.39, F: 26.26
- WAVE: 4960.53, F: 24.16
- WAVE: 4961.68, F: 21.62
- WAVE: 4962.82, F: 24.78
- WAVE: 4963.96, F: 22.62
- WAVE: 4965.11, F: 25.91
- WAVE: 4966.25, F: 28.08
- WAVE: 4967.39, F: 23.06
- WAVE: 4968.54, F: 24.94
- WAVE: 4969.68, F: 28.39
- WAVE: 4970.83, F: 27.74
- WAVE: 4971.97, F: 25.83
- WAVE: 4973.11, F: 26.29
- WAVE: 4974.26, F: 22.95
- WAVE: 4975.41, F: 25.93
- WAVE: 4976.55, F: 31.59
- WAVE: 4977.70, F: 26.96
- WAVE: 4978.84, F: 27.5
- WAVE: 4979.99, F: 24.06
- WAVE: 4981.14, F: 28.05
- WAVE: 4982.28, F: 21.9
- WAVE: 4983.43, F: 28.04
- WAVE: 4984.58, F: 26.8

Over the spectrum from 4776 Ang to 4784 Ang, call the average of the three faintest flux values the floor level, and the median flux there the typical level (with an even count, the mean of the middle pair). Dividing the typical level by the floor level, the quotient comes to 1.047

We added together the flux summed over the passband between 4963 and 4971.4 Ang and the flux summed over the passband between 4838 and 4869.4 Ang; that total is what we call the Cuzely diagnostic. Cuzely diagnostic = 916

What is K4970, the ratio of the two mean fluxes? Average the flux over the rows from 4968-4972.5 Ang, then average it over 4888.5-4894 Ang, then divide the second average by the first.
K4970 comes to 0.95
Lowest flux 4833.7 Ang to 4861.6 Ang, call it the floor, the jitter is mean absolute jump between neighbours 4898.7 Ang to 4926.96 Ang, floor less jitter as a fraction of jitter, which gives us 8.7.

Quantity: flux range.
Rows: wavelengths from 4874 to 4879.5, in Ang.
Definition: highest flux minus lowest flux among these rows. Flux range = 5.7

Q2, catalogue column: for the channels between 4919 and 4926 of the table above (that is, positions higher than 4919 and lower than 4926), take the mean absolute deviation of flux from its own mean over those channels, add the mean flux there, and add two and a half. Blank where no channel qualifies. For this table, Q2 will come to 30.6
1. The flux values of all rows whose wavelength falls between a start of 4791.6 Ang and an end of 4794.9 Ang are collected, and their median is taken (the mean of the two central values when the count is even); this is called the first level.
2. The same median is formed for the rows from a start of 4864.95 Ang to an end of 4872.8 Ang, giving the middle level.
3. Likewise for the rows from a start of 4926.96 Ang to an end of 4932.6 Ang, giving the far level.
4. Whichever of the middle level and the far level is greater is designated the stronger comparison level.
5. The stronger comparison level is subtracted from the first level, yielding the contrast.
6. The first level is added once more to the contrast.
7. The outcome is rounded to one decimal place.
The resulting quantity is 30.9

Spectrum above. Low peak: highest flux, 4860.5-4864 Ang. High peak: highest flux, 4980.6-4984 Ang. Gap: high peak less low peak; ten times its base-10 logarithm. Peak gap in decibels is -3.0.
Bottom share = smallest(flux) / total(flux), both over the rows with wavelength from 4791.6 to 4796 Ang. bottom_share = 0.2348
